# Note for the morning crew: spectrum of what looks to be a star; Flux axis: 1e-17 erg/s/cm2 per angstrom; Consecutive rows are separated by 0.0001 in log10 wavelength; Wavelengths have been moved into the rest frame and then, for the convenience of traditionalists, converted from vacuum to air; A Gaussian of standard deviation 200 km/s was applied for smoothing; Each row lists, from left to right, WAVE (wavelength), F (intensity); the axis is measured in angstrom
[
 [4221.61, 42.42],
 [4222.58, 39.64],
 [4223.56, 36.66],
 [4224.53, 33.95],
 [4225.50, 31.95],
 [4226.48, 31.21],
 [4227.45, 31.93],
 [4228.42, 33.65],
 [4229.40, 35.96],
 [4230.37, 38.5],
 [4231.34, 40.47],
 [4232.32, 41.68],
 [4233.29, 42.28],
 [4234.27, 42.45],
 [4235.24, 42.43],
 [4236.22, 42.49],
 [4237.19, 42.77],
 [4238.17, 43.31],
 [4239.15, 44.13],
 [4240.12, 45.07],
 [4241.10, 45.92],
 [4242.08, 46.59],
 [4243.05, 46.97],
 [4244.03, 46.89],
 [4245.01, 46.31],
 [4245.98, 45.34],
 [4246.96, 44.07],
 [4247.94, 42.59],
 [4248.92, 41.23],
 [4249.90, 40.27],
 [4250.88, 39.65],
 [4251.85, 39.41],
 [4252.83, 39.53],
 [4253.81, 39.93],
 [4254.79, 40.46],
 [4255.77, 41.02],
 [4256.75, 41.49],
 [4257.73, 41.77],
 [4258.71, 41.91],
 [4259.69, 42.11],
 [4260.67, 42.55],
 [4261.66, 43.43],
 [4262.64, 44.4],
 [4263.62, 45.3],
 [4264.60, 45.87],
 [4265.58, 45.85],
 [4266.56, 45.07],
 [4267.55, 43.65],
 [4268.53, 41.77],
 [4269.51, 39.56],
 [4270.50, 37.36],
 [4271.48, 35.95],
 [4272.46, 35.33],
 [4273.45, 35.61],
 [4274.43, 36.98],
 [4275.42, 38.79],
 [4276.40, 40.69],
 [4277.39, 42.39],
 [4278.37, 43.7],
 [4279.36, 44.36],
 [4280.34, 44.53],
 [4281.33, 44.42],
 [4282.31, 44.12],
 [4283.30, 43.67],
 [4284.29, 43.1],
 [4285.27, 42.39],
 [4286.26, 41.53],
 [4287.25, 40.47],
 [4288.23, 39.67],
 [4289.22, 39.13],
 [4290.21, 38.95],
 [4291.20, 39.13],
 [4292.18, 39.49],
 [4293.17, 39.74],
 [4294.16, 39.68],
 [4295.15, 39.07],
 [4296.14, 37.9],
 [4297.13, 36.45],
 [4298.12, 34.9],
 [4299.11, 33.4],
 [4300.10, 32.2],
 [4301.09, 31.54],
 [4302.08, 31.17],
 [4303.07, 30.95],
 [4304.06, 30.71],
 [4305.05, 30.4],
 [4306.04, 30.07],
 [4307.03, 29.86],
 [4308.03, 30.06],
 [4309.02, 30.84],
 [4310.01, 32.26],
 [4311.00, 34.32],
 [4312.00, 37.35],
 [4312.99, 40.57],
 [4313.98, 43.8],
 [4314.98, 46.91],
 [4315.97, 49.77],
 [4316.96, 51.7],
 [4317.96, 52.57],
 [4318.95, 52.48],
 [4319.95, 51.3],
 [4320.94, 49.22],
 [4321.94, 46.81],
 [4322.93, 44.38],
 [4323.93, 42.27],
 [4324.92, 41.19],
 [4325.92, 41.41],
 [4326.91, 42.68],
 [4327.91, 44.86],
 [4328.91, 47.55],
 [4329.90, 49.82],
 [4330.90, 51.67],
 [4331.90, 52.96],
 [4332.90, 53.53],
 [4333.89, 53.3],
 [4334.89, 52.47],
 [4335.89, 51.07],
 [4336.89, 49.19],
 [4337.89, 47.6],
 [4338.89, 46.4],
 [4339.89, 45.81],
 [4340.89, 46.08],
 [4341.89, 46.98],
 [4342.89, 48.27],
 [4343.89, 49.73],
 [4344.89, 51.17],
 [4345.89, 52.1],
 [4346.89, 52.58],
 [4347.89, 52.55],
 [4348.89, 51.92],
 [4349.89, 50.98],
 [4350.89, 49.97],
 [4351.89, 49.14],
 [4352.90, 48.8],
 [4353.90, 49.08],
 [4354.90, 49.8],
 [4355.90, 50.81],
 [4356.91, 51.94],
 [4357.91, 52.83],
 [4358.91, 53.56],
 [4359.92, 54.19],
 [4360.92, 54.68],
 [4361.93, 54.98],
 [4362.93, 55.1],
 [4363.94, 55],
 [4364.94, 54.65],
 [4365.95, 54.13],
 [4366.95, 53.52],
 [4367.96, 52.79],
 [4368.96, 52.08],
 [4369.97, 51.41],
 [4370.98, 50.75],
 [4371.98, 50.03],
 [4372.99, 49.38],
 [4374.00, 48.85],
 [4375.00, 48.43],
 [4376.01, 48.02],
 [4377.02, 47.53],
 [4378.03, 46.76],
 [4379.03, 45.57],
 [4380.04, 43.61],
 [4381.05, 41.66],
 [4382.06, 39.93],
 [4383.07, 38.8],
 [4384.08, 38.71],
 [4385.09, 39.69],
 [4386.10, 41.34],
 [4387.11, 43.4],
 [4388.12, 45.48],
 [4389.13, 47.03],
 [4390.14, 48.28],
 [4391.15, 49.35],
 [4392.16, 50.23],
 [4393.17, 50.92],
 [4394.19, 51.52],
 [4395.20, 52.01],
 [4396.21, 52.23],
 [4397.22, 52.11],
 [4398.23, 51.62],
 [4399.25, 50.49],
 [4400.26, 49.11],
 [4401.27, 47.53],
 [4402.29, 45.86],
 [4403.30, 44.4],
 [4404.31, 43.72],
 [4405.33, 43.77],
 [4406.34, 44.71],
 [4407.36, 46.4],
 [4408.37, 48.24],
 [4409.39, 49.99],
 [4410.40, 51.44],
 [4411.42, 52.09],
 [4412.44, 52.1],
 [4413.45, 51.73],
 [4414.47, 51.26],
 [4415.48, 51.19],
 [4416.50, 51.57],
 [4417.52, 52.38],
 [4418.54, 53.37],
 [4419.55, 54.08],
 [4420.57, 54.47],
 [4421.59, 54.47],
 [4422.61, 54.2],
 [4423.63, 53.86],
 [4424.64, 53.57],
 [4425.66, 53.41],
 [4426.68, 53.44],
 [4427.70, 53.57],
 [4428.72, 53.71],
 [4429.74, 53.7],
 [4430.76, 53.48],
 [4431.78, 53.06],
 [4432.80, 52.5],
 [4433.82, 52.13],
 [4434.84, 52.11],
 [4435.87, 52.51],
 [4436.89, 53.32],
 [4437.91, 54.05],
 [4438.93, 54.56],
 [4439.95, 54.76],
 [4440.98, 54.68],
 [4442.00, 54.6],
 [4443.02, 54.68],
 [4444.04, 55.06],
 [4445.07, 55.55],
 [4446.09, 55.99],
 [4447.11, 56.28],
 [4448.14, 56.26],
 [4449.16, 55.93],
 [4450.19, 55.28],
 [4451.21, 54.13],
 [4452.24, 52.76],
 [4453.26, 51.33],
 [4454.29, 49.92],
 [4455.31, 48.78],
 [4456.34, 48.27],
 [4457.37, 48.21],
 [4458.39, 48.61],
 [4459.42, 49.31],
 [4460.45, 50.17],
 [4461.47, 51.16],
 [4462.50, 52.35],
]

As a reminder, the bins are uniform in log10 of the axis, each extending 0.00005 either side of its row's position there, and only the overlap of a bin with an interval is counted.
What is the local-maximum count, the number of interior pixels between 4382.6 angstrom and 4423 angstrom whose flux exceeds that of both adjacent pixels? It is 2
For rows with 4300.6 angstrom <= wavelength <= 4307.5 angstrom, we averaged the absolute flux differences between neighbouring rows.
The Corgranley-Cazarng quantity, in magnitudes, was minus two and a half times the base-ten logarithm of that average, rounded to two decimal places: 1.38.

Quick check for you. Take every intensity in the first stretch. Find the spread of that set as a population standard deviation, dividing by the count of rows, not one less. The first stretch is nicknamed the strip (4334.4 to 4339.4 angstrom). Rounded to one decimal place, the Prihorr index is 2.2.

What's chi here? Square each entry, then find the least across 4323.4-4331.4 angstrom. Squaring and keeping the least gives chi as 1697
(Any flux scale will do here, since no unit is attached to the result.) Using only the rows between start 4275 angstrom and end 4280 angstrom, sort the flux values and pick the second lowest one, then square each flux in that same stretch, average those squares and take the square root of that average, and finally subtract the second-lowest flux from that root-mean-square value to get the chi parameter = 1.35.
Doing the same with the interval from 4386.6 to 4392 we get 1.28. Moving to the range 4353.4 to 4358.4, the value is 1.11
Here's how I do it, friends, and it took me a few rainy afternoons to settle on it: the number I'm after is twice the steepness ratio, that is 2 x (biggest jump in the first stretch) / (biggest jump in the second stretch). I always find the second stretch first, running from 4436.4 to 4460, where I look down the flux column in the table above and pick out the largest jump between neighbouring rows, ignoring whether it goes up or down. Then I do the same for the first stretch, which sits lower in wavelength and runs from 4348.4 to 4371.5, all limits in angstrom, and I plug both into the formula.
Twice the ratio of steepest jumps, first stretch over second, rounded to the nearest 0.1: 1.6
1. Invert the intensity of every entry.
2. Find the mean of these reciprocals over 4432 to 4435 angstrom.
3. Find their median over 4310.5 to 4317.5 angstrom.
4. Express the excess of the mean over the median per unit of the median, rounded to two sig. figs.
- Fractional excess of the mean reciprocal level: -0.16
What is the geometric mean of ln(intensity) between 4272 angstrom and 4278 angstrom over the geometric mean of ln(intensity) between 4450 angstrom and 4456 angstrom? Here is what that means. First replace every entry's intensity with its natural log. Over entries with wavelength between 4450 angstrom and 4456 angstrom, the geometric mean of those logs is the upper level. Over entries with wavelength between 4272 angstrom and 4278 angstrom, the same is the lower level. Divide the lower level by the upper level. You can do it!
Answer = 0.92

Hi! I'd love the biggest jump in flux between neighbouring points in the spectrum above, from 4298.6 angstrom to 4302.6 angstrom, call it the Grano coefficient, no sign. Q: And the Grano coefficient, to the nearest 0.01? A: 1.20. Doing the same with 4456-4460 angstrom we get 0.70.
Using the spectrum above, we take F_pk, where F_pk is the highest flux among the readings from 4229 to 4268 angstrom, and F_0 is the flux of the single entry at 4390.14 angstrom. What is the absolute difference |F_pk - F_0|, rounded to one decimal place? 1.3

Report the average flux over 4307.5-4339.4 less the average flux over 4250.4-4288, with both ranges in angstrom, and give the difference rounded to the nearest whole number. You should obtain 4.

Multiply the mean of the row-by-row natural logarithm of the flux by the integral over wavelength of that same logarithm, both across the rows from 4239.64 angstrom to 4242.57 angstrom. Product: 43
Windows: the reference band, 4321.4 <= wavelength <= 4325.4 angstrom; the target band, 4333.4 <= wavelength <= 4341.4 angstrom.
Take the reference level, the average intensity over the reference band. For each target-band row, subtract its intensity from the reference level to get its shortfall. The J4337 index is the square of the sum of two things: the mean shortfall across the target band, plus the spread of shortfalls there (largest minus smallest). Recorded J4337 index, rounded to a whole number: 5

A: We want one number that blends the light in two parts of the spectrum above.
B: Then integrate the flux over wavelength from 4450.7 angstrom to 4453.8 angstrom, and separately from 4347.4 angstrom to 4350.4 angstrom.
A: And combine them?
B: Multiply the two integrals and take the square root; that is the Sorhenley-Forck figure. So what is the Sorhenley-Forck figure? 159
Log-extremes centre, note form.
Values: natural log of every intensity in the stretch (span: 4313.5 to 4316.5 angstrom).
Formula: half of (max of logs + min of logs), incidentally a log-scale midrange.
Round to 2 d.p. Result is 3.84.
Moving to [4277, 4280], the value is 3.77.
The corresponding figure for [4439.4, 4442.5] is 4.00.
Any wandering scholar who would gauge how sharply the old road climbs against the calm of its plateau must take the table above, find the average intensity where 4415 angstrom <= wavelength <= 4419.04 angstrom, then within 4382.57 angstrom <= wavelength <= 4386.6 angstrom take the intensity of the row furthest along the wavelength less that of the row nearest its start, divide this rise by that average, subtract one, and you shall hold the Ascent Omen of -0.95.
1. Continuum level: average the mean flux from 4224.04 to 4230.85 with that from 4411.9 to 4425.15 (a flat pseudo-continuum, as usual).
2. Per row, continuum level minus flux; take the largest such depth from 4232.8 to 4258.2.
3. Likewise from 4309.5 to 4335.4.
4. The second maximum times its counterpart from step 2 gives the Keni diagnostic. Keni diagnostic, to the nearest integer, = 45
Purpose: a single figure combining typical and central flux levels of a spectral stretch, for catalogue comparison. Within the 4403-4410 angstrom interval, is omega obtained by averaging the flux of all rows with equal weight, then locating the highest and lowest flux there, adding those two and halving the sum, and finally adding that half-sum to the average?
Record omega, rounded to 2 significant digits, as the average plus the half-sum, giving 93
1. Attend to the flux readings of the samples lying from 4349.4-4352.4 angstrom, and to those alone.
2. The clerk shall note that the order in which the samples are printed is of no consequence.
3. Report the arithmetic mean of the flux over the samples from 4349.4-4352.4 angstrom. 50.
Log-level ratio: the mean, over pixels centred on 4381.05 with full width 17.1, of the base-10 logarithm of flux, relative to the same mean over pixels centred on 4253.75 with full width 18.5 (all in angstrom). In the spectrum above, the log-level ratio 1.01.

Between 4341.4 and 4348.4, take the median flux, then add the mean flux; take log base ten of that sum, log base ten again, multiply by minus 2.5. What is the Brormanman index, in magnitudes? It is -0.76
